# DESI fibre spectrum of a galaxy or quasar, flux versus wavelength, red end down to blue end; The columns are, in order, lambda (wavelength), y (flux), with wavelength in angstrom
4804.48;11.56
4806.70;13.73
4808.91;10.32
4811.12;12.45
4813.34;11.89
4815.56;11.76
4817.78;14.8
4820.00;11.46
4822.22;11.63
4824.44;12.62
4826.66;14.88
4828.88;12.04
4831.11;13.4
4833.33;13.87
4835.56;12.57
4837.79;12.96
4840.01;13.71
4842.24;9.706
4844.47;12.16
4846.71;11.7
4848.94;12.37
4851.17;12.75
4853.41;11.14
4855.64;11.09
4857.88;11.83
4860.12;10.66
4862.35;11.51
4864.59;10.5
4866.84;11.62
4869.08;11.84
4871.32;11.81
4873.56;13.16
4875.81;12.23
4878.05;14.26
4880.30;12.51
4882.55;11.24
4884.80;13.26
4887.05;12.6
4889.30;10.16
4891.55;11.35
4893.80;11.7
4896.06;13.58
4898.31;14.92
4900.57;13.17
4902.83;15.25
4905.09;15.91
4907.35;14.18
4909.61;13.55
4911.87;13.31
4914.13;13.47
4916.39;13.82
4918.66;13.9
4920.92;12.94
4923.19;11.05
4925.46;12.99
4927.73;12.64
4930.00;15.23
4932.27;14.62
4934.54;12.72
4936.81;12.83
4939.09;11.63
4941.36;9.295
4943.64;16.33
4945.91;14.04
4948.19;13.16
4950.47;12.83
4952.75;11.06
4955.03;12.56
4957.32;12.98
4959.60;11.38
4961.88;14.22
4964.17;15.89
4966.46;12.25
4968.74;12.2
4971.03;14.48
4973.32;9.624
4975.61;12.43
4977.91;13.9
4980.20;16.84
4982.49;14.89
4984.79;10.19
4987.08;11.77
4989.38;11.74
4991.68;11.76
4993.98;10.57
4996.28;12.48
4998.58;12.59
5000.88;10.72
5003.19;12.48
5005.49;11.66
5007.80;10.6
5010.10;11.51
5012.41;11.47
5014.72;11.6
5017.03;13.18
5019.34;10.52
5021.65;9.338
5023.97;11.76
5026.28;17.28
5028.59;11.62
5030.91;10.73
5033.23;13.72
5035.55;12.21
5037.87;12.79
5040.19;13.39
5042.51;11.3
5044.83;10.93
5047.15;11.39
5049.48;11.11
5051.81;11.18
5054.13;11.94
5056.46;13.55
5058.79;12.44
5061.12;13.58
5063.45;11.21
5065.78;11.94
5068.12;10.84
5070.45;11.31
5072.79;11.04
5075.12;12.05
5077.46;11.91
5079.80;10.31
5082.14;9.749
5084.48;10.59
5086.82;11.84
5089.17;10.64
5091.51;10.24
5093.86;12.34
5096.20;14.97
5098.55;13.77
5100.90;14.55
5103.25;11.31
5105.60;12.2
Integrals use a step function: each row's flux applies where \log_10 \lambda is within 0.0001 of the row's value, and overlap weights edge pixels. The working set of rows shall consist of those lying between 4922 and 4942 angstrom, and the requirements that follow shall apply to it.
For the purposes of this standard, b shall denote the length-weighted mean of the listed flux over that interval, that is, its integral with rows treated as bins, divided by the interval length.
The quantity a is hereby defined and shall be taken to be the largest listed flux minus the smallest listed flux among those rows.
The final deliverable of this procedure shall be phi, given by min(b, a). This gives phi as 6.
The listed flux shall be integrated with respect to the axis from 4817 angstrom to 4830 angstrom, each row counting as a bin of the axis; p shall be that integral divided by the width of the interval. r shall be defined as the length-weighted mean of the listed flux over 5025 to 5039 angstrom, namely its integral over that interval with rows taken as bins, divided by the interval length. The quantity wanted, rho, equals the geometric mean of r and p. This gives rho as 13.0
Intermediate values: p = 12.9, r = 13.0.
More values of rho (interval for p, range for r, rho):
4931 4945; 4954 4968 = 13.1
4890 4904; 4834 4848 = 12.7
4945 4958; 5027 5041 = 12.6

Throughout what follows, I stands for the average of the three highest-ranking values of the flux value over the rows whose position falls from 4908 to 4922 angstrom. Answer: 13.8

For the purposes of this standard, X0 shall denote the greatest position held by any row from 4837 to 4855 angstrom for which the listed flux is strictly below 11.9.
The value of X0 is 4853.41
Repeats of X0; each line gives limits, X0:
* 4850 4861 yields 4860.12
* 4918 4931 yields 4923.19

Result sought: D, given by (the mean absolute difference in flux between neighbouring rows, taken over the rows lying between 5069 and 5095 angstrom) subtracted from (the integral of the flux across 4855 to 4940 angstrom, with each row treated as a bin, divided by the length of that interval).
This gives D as 11.8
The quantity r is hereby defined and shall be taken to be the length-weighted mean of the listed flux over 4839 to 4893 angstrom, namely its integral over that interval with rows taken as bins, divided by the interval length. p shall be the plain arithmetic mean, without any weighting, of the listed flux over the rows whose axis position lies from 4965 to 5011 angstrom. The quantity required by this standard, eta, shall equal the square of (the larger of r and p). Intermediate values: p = 12.2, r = 11.9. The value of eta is 150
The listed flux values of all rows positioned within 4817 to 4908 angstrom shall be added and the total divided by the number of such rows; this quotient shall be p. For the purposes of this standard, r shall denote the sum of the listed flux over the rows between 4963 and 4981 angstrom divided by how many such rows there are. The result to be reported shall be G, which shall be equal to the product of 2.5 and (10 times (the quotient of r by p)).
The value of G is 26.82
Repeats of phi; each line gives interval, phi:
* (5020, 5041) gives 8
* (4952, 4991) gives 7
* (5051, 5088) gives 4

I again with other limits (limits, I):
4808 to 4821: 13.0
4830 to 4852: 13.7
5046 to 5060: 12.6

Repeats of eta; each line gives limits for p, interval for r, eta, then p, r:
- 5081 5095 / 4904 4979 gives 172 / 10.9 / 13.1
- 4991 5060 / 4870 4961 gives 169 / 11.9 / 13.0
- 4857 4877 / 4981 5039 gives 144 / 11.7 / 12.0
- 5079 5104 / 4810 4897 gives 149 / 11.8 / 12.2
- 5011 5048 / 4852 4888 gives 146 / 12.1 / 12.0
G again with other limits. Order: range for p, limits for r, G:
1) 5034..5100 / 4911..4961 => 27.41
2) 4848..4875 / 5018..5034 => 25.96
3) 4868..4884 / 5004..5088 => 23.65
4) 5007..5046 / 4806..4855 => 25.95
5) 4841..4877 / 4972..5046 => 26.04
